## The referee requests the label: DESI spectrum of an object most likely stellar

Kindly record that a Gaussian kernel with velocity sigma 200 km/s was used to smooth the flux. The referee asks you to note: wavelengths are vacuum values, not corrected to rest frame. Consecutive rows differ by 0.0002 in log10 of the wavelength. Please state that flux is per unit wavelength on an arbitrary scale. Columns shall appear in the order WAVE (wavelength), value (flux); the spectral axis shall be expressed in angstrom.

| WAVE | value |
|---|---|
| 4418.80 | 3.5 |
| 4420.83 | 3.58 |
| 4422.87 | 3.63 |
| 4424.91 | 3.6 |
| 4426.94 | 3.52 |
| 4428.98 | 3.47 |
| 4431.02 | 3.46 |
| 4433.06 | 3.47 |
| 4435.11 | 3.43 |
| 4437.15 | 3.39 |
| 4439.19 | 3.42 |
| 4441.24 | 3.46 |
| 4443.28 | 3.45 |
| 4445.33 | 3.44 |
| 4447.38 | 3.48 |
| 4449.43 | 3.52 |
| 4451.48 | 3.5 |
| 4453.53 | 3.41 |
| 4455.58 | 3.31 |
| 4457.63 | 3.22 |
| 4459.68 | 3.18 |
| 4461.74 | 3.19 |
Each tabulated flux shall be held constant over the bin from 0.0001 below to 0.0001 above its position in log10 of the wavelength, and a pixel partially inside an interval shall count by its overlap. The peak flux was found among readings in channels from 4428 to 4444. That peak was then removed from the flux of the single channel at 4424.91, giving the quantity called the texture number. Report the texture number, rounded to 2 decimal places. 0.13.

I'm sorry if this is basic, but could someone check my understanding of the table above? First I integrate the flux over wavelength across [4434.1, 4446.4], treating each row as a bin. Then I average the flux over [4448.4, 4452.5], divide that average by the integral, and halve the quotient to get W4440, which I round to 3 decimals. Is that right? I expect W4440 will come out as 0.042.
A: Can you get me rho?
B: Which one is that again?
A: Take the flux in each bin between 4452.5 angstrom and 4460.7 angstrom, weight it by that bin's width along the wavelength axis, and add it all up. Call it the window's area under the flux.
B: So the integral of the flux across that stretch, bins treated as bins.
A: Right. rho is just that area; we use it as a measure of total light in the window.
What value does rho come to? 27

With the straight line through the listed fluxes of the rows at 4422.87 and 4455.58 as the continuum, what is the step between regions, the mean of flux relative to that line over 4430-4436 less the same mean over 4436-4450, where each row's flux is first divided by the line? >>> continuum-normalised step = -0.028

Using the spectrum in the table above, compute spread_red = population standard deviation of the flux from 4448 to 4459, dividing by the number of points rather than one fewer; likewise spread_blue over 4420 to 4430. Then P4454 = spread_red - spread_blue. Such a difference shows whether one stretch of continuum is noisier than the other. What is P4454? 0.056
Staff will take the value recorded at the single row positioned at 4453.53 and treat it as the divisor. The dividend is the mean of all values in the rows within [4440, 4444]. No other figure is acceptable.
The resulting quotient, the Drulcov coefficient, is 1.01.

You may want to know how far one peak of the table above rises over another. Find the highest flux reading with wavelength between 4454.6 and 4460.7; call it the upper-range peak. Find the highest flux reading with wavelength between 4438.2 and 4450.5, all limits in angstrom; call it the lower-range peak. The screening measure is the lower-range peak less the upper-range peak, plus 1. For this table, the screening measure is 1.21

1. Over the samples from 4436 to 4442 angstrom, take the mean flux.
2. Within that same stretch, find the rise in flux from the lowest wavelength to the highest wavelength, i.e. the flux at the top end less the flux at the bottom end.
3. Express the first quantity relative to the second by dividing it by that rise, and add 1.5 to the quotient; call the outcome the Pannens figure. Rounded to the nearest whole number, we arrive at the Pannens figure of 50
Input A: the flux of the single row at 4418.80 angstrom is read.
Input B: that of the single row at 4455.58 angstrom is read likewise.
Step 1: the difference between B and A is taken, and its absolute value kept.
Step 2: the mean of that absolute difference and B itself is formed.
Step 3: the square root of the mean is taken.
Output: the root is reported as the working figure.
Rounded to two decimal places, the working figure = 1.32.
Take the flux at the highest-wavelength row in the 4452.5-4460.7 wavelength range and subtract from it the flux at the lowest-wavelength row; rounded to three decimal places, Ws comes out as -0.230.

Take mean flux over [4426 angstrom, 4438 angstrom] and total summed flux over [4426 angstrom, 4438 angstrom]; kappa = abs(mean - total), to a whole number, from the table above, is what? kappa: 17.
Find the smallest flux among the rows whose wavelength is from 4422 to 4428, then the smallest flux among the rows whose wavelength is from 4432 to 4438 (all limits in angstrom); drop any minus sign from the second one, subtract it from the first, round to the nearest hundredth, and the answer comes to 0.13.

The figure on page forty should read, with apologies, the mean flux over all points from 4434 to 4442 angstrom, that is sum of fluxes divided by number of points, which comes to 3.42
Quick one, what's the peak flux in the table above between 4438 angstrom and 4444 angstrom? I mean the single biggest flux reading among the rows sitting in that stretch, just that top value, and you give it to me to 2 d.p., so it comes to 3.46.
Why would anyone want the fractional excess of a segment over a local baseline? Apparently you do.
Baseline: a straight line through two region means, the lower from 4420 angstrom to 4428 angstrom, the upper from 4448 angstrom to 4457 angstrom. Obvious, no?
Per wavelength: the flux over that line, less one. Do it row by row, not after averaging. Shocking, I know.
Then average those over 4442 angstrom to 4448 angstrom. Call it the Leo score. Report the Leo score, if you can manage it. -0.004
